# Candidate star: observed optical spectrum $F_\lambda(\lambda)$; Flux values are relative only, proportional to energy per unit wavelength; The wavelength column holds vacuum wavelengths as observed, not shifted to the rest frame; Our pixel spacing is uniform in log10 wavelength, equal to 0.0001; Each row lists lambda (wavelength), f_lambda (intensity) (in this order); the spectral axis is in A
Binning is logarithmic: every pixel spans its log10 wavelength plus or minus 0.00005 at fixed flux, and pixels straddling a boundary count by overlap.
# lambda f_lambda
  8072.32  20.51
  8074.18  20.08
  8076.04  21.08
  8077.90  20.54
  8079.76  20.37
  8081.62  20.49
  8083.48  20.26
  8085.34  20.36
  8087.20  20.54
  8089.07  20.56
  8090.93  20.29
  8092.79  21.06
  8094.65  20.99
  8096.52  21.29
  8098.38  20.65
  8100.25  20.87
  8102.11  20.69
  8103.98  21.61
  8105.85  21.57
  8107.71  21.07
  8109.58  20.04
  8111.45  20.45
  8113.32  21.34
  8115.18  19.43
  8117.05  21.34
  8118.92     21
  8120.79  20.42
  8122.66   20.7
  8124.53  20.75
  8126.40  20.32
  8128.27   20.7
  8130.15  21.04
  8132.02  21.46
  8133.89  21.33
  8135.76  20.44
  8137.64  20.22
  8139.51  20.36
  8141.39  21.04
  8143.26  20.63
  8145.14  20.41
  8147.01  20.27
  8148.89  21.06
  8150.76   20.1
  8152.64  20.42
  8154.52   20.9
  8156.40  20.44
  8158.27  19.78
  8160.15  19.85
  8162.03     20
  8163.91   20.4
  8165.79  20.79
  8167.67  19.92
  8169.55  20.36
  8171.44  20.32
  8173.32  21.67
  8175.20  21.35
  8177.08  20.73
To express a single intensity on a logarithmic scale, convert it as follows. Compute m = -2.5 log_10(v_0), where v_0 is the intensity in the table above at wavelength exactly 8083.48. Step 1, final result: -3.267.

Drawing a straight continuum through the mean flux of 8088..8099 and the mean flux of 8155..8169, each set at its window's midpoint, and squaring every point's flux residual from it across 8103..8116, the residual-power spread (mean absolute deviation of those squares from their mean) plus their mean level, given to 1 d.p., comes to 0.9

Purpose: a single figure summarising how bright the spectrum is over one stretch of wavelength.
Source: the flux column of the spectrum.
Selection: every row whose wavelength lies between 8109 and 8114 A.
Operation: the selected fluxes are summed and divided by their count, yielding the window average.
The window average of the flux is 20.6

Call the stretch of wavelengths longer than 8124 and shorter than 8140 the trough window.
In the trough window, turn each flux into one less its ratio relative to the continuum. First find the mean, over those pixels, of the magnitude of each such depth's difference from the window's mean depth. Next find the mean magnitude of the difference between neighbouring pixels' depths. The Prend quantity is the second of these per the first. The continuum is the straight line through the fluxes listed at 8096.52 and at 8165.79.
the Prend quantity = 1.02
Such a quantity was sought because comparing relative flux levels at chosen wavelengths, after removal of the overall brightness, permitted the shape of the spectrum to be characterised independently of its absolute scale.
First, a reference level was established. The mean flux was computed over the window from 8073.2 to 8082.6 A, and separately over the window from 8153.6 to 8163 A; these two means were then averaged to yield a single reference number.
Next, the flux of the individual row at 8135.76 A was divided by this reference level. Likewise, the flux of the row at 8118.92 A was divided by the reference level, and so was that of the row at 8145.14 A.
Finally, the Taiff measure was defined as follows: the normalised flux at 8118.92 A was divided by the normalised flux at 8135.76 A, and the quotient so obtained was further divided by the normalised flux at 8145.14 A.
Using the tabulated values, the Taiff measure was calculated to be 1.02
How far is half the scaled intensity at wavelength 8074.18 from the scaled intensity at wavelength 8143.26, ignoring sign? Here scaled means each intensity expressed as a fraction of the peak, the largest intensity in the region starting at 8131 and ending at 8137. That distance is 0.493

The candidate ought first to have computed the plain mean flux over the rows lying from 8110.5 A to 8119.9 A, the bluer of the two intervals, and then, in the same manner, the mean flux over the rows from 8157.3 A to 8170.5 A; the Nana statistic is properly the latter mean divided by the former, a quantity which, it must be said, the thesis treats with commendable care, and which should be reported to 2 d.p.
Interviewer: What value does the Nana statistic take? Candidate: 0.97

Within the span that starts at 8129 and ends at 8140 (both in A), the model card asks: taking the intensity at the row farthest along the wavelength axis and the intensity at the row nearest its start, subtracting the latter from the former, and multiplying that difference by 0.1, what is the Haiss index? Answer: -0.068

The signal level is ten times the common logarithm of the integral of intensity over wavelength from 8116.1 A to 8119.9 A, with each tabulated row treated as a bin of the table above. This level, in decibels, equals 19.0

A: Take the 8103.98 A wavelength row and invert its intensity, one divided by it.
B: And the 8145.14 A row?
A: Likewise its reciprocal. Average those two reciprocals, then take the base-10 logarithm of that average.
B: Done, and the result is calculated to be -1.32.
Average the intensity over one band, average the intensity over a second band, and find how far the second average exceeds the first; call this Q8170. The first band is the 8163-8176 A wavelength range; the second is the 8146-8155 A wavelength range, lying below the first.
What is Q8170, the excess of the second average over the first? -0.1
